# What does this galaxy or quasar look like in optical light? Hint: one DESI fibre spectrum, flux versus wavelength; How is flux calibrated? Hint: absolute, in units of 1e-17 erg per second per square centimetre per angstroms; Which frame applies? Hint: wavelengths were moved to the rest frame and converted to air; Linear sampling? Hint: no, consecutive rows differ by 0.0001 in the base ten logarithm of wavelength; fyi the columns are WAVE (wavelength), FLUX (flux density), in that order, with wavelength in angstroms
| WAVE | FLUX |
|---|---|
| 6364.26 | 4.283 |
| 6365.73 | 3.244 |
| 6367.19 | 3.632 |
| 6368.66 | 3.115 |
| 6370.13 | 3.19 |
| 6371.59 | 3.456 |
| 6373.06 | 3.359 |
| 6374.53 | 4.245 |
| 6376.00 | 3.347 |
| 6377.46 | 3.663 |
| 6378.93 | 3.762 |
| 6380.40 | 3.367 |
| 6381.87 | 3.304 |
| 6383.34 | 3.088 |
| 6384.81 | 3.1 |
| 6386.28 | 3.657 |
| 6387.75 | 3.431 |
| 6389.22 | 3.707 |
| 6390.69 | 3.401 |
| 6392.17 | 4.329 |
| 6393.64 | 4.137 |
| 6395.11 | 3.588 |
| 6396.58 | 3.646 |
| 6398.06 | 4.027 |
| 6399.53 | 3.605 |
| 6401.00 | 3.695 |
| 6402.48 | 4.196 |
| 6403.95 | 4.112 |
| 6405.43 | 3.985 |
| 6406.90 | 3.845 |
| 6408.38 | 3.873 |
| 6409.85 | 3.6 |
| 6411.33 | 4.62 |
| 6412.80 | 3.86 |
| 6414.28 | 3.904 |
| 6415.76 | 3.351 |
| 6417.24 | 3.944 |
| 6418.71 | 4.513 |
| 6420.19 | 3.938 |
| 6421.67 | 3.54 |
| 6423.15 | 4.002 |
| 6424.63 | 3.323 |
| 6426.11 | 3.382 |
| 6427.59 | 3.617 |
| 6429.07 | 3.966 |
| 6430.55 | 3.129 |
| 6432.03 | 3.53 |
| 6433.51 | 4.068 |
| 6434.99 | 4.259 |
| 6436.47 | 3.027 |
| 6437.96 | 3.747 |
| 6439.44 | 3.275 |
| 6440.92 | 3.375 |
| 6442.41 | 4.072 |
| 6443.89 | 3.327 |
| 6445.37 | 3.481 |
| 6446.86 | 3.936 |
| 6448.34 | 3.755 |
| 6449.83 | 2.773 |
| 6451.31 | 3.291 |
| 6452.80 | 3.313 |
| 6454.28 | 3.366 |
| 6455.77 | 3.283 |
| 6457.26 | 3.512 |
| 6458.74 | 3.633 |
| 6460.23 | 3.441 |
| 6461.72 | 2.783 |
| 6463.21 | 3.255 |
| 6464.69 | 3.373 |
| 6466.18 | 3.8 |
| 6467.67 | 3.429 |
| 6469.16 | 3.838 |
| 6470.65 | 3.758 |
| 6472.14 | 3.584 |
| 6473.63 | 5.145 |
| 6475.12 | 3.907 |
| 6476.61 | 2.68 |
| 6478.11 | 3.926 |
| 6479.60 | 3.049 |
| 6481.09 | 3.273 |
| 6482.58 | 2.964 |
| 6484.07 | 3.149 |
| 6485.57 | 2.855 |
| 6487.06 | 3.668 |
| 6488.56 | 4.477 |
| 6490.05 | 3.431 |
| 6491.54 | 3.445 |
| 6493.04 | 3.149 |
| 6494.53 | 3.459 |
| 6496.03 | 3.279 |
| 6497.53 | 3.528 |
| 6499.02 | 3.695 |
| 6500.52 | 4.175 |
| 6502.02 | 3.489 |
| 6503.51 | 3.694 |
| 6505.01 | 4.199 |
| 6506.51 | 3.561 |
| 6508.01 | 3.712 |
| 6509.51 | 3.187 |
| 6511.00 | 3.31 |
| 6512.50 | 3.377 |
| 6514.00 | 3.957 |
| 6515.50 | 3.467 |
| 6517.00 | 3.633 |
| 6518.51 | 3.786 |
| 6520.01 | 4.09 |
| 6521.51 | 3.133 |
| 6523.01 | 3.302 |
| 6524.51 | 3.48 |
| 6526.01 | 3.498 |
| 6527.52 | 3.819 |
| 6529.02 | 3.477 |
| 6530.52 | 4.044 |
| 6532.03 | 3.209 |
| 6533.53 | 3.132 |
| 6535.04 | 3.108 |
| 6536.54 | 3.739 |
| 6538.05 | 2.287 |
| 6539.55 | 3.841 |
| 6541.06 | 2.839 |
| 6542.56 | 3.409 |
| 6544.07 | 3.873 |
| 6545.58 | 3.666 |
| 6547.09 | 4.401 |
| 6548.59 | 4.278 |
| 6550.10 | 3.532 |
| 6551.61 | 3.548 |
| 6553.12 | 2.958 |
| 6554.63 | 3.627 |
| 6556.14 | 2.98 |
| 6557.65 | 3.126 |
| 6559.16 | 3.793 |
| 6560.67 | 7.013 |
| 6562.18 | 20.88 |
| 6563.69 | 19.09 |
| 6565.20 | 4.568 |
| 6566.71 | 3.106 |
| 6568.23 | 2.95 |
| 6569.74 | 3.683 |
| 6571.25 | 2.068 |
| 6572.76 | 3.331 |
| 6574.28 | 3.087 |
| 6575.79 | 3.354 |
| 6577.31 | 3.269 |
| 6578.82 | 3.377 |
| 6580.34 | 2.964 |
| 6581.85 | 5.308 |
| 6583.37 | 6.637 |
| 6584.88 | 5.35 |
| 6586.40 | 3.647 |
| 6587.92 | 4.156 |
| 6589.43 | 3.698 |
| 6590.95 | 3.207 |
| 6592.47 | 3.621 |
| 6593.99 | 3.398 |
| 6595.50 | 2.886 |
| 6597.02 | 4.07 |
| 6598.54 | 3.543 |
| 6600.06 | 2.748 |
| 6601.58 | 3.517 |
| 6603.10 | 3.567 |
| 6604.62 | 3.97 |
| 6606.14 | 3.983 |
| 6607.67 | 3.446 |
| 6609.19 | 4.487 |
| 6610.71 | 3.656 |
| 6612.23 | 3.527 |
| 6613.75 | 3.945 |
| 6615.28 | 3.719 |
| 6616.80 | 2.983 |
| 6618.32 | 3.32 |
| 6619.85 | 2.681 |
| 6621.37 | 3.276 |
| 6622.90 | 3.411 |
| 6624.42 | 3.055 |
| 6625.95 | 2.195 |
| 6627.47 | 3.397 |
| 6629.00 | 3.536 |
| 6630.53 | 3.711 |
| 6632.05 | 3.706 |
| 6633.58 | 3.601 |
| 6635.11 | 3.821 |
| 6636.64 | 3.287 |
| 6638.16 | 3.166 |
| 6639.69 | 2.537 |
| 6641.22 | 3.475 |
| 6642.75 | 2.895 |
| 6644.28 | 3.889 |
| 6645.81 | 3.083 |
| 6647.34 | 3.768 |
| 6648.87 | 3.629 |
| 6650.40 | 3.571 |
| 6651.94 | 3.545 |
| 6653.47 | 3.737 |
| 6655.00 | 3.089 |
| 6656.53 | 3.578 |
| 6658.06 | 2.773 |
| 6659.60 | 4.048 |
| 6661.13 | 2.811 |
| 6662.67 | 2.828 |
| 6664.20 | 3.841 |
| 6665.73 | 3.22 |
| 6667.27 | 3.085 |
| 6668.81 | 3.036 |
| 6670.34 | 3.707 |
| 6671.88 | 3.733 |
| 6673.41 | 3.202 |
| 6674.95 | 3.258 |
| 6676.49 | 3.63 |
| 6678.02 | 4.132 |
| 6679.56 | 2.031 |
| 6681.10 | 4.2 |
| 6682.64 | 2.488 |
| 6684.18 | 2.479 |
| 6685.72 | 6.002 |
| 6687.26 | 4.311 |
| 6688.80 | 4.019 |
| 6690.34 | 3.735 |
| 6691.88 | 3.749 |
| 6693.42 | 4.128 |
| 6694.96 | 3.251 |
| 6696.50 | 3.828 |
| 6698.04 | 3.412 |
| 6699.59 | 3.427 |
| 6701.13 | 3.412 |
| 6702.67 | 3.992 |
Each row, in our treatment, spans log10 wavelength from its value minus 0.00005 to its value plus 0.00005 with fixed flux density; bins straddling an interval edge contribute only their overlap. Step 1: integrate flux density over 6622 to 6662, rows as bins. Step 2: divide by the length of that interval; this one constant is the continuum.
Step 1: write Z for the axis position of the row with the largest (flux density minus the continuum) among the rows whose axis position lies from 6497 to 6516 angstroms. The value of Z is 6505.01 angstroms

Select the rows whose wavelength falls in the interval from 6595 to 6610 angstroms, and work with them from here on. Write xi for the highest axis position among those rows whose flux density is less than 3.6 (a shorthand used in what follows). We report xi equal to 6607.67 angstroms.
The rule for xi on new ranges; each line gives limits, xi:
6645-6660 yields 6658.06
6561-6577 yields 6575.79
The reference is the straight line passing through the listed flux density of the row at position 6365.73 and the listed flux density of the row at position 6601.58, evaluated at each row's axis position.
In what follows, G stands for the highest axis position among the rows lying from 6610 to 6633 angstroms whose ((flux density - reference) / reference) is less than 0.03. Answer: 6629.00 angstroms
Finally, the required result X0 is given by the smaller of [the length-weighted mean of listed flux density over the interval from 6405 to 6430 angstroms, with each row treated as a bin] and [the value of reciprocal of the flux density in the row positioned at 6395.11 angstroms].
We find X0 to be 0.28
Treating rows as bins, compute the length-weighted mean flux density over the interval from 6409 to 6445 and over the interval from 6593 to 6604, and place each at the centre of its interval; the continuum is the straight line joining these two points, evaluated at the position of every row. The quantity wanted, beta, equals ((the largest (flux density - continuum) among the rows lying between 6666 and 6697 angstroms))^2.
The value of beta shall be 7.6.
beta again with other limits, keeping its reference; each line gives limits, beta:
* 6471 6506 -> 2.3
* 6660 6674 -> 0.3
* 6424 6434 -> 0.1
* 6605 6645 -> 1.2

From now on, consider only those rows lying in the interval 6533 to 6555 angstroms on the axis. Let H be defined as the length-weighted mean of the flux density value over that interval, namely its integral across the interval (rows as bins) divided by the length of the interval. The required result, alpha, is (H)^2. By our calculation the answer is 12.1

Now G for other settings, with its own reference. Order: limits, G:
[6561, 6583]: 6580.34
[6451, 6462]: 6461.72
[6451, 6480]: 6479.60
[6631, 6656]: 6655.00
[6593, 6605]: 6603.10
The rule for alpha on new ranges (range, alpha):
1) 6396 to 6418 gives 15.1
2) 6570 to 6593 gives 14.5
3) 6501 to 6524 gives 13.0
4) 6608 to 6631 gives 11.5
